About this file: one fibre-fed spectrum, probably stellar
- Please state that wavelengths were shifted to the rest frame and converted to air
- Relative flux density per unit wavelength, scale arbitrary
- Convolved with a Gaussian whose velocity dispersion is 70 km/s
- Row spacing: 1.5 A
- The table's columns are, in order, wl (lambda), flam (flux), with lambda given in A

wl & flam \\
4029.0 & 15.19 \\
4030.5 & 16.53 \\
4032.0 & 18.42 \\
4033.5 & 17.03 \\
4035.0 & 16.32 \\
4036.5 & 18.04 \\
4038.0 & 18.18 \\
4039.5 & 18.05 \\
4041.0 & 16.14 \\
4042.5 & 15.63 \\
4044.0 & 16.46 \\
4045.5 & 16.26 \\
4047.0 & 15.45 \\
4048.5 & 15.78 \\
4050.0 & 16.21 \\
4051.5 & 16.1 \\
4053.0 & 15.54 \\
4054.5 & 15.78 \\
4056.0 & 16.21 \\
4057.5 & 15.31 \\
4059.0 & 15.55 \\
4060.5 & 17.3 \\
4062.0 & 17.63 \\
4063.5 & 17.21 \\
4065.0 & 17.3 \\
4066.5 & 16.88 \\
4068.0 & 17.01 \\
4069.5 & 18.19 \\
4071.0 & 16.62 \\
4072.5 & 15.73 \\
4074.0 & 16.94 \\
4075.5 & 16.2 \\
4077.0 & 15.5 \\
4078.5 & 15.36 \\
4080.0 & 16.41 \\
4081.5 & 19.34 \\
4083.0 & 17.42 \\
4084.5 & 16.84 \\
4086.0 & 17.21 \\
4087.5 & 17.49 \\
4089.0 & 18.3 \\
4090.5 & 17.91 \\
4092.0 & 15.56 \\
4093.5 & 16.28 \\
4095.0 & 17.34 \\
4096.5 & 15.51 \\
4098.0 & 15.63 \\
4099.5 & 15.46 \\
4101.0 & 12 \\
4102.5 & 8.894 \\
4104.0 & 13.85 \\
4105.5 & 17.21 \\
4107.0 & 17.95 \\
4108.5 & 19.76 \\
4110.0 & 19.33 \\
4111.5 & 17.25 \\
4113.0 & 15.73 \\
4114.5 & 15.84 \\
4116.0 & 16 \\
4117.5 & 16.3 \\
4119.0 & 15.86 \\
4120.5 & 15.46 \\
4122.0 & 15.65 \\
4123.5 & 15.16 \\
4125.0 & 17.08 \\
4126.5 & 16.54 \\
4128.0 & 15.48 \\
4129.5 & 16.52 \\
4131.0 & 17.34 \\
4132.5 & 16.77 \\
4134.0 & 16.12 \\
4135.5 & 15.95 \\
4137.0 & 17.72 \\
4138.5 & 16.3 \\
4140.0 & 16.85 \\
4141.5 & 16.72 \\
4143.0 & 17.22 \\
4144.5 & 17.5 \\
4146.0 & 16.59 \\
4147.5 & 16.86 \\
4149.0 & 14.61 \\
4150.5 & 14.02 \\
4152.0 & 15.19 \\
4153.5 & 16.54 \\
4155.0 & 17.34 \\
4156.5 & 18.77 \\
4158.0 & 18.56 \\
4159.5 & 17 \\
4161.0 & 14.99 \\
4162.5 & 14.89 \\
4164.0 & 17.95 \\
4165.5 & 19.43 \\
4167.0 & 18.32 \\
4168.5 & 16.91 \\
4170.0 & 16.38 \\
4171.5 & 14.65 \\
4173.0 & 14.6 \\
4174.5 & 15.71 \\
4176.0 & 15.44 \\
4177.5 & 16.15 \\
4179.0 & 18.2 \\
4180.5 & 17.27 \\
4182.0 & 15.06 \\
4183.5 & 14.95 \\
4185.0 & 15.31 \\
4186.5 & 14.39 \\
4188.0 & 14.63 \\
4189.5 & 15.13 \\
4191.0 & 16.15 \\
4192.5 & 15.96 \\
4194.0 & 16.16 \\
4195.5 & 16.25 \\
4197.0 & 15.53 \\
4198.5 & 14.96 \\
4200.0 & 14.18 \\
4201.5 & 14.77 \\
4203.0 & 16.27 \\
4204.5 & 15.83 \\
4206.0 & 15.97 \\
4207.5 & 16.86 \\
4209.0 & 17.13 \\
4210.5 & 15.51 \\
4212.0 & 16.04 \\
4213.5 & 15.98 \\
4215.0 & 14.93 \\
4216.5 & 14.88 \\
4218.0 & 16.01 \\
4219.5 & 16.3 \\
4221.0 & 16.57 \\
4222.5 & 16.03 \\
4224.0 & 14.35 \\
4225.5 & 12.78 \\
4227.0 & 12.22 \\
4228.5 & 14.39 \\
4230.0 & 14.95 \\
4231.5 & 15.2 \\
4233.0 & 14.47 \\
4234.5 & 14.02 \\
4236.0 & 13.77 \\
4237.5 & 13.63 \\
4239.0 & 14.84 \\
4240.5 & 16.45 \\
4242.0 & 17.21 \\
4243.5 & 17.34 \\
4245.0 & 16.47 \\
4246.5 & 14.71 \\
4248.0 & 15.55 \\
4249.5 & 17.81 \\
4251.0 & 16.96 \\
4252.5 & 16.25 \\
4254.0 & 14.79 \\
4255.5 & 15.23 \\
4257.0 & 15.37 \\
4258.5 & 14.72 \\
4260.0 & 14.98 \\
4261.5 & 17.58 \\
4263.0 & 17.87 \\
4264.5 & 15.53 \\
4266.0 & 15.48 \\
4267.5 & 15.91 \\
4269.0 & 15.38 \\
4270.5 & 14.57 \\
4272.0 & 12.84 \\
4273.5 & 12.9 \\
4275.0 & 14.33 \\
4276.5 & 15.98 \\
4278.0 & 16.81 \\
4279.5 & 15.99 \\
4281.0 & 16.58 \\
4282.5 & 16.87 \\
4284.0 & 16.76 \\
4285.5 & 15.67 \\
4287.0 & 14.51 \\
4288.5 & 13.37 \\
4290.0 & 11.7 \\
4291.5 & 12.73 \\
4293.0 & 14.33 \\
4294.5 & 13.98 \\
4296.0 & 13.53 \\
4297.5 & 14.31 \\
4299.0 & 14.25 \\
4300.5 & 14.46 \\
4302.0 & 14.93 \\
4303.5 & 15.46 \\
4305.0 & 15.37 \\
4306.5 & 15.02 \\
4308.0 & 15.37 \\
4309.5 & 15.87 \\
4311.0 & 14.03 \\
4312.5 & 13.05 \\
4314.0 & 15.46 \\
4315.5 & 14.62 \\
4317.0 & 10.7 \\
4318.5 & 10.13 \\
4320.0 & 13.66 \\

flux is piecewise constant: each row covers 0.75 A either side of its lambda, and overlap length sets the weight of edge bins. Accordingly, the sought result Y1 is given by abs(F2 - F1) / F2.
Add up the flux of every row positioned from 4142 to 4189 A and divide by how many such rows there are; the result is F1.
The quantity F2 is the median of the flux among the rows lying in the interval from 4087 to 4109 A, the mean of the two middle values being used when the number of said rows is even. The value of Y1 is 0.00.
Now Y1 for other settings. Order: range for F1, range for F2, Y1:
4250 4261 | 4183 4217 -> 0.00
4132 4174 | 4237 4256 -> 0.02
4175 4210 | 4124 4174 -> 0.06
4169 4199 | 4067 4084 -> 0.06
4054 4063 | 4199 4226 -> 0.02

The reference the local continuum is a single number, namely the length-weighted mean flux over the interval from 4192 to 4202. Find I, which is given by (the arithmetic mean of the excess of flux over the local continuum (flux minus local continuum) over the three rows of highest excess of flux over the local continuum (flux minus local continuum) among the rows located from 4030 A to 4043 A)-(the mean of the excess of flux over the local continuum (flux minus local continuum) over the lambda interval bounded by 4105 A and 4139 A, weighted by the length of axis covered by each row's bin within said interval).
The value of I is 1.55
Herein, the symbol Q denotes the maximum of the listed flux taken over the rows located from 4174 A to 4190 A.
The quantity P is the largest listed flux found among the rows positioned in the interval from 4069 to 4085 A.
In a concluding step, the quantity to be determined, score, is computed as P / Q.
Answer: 1.06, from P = 19.34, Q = 18.2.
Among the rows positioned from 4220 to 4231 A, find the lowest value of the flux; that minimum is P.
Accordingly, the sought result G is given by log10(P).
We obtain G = 1.09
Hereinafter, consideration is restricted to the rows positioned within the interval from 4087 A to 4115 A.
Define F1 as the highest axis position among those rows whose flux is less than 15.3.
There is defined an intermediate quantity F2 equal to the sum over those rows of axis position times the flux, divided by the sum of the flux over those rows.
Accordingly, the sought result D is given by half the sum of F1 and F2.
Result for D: 4102.5 A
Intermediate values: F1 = 4104.0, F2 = 4101.0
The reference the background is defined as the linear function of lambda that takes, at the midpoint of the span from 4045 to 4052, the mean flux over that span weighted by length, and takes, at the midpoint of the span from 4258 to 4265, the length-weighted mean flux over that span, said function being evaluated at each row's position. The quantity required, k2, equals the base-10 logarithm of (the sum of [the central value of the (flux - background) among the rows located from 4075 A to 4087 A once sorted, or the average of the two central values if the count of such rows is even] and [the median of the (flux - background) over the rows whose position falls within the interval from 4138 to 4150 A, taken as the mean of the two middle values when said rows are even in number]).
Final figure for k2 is 0.14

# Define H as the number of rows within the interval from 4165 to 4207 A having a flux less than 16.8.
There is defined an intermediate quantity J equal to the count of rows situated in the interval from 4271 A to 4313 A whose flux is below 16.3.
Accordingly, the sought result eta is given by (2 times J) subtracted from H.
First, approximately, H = 23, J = 24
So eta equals -25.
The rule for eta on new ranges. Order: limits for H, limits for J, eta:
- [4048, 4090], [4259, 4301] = -30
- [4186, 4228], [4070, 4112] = 2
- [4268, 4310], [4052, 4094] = 4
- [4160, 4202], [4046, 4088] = -4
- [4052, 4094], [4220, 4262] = -27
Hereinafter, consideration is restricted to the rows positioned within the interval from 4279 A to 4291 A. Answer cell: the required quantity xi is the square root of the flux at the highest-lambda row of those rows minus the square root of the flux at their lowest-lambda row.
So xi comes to -0.58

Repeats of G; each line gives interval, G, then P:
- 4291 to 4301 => 1.10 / 12.73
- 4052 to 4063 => 1.18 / 15.31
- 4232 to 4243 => 1.13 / 13.63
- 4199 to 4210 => 1.15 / 14.18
